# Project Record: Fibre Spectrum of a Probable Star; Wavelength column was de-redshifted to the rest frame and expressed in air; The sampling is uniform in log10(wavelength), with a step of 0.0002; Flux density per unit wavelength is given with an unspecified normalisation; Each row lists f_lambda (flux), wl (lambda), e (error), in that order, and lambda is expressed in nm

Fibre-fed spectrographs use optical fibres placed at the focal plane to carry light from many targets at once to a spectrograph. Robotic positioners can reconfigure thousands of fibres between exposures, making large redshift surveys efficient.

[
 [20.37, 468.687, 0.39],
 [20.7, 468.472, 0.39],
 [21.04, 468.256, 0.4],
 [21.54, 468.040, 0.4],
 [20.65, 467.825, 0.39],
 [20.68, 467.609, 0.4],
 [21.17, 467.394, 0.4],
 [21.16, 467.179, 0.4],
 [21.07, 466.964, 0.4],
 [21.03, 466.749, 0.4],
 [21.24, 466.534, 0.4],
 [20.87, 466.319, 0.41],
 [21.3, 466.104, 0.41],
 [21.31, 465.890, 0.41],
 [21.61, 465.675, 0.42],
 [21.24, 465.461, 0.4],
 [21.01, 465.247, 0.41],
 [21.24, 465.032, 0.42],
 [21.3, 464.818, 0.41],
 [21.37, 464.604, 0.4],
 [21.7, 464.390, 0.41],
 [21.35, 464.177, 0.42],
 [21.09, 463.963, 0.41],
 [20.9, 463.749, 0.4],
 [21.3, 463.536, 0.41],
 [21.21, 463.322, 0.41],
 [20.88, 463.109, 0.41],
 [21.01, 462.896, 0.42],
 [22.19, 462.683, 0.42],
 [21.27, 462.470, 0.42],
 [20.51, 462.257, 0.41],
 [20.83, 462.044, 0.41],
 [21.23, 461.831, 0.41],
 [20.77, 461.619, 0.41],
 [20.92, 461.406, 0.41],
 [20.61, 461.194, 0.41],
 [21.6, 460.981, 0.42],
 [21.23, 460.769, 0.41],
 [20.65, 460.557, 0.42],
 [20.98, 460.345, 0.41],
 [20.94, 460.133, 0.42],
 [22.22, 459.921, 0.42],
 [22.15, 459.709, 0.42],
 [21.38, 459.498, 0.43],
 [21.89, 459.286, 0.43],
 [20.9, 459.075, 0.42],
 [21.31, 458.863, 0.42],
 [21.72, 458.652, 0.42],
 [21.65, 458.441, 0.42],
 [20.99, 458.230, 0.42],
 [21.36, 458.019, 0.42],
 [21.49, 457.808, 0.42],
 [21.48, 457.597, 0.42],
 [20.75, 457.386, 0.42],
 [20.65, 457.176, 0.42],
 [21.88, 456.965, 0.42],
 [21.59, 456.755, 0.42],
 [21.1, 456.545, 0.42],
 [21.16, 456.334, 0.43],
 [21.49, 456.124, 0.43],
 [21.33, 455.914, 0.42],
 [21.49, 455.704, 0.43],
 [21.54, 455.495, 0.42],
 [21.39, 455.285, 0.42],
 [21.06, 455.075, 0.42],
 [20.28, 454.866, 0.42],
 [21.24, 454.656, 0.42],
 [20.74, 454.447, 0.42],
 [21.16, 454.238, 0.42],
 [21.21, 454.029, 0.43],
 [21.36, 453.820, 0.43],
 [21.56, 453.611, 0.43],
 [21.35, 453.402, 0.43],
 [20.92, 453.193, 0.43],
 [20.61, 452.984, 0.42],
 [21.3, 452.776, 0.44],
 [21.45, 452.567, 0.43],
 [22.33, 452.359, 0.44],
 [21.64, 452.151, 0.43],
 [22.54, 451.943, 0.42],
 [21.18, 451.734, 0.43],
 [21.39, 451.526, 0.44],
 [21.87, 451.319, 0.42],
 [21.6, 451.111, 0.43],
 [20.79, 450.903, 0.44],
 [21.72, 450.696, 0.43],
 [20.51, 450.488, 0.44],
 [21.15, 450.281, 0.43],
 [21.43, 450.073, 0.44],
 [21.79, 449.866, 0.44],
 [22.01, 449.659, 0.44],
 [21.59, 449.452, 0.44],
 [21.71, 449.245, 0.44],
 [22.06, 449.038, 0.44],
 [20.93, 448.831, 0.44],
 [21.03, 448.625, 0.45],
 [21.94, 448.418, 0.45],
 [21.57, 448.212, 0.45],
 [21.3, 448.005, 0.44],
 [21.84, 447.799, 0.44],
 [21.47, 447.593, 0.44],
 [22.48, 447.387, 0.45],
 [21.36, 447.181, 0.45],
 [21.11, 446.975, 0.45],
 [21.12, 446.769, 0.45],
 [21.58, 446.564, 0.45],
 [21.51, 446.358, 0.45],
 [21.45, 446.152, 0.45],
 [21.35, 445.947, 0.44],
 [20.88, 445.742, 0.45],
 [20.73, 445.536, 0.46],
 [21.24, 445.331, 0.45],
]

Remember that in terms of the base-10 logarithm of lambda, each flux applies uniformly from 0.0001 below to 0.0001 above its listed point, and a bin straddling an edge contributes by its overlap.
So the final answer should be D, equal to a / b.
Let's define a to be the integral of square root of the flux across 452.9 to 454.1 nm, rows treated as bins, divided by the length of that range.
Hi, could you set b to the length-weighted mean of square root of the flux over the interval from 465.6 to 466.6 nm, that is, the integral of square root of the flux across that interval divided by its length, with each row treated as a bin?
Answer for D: 1.00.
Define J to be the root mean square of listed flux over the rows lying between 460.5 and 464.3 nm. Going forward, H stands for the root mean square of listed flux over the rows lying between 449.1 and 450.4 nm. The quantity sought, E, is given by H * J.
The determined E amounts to 456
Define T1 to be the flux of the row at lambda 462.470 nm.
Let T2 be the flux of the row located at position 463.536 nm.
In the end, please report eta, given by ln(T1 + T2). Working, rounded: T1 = 21.27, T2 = 21.3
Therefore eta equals 3.75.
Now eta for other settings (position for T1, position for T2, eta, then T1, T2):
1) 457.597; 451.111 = 3.76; 21.48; 21.6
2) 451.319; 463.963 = 3.76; 21.87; 21.09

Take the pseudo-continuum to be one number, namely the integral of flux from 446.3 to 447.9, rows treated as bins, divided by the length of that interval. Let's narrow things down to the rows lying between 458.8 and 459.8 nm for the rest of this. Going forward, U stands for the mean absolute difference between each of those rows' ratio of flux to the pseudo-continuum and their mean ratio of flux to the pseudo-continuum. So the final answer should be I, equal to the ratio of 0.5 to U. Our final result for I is 27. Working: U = 0.018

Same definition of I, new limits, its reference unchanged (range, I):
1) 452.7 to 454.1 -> 45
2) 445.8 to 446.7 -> 149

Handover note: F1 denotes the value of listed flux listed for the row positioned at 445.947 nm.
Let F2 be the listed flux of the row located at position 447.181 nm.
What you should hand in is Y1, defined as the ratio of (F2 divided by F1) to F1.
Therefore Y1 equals 0.0469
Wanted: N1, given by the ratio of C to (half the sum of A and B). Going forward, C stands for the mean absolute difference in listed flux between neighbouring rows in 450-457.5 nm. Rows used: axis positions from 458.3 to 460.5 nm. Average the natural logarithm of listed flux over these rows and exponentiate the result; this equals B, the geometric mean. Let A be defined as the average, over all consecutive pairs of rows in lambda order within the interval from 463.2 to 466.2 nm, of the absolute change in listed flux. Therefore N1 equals 0.044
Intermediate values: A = 0.22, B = 21.5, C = 0.48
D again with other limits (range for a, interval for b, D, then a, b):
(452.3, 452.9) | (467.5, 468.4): 1.02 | 4.65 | 4.576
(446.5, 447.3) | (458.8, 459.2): 1.01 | 4.62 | 4.594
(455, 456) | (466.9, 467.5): 1.01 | 4.62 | 4.600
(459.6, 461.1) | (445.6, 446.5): 1.00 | 4.62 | 4.609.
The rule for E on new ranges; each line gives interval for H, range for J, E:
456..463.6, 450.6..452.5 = 461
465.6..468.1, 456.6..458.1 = 451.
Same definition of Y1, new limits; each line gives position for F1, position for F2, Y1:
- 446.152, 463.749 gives 0.0454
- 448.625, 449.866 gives 0.0493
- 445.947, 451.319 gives 0.0480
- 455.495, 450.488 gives 0.0442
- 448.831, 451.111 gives 0.0493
